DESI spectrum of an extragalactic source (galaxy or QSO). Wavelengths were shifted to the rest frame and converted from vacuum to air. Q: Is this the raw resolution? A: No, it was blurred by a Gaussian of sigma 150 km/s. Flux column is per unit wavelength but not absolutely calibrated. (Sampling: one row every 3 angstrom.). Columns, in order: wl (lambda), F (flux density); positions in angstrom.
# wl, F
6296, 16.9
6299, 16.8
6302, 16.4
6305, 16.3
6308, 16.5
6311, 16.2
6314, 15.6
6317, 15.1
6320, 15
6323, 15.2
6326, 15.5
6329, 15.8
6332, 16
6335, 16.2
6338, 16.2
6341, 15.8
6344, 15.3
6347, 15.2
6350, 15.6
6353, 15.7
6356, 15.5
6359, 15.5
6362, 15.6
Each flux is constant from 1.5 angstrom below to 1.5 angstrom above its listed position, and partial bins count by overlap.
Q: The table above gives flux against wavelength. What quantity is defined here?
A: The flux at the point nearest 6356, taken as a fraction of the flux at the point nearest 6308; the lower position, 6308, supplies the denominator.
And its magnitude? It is 0.939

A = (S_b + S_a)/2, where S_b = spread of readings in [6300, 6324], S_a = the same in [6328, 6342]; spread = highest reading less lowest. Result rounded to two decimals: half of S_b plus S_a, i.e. 0.95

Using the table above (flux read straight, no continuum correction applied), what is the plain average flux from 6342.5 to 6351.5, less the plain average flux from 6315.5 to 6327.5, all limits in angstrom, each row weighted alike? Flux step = 0.2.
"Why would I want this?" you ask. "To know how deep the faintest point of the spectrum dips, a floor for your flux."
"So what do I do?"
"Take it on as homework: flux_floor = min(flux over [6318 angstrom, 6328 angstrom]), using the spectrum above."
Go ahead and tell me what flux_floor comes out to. 15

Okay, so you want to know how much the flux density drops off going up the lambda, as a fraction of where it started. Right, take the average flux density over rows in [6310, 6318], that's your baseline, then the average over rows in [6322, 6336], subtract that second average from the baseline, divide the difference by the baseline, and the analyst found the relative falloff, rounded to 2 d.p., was -0.01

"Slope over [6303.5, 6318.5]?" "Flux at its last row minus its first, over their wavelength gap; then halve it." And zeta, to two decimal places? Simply -0.05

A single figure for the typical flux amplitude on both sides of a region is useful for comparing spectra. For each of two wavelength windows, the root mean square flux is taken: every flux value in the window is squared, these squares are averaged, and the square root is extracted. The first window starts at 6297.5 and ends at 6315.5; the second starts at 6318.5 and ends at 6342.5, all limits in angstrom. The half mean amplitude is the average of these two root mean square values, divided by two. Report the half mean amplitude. 8.01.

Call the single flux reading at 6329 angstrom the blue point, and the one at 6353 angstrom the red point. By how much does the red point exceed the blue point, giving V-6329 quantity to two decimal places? -0.10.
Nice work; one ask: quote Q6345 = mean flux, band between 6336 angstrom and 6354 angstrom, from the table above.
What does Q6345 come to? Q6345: 15.6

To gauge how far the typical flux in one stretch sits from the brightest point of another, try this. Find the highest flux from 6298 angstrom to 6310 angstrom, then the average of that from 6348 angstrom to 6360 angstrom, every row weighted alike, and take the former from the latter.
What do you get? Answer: -1.2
